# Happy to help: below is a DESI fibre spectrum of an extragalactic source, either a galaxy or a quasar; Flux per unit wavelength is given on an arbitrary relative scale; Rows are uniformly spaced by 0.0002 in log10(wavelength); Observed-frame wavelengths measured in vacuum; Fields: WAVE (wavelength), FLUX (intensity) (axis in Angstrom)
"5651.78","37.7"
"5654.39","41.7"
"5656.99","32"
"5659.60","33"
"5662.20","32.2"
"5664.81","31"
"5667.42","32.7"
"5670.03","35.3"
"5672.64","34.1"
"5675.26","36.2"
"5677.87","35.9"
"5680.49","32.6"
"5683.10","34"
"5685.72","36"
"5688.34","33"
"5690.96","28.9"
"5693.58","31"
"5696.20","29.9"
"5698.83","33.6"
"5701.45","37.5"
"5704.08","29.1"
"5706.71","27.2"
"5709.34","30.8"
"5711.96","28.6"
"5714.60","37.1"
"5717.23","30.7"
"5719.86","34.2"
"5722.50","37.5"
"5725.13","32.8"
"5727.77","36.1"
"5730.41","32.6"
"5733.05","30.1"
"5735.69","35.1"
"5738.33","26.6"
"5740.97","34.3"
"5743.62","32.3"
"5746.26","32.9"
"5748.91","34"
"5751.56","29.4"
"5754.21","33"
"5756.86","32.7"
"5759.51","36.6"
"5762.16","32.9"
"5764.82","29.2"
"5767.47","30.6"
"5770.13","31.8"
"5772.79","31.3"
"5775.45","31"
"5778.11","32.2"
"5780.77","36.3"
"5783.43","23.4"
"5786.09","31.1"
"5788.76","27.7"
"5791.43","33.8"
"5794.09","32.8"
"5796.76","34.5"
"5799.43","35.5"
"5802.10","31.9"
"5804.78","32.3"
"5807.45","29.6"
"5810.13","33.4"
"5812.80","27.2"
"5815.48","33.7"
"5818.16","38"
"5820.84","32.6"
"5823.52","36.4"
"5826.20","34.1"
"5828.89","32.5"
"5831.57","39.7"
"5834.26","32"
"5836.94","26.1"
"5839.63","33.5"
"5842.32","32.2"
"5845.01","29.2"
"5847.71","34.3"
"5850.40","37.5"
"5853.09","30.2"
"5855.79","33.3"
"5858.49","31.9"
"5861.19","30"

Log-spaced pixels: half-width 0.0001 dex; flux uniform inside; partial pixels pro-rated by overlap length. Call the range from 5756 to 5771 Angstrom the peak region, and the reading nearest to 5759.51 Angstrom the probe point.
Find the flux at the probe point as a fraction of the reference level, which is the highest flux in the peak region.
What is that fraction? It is 1.00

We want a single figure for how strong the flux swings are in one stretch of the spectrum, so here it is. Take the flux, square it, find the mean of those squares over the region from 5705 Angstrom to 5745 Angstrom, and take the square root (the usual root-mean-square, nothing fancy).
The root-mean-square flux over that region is 32.6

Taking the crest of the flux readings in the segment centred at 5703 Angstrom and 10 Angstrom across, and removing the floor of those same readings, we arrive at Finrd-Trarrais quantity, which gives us 10.3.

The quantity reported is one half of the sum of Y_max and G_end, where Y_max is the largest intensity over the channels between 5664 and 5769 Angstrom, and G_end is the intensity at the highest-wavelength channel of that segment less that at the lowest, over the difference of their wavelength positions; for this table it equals 18.7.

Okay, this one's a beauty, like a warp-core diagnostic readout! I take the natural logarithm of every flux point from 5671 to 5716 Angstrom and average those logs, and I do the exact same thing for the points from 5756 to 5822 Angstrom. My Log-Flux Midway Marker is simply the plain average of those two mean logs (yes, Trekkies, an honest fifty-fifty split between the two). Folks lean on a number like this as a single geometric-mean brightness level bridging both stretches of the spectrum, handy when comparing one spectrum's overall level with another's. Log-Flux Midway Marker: 3.473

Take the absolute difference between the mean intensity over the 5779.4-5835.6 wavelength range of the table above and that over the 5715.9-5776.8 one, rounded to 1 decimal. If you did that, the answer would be 0.3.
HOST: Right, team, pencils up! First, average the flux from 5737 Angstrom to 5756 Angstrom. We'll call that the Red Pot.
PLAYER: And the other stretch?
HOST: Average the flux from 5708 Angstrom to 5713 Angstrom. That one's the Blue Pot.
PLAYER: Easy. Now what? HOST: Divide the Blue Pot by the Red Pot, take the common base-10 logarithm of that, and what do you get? -0.03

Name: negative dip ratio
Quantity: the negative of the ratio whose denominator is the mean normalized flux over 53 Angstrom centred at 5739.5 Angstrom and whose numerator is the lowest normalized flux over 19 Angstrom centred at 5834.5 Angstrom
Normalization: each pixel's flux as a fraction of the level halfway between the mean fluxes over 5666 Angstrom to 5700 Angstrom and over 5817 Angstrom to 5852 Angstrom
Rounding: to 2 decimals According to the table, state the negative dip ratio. -0.79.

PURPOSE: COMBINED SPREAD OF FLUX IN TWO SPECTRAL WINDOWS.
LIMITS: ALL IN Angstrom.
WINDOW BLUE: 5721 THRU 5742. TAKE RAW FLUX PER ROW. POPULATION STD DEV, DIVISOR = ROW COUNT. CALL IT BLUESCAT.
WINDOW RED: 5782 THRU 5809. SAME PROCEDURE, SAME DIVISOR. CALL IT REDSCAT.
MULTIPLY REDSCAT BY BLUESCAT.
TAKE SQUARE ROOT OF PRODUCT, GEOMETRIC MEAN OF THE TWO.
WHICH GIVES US 3.3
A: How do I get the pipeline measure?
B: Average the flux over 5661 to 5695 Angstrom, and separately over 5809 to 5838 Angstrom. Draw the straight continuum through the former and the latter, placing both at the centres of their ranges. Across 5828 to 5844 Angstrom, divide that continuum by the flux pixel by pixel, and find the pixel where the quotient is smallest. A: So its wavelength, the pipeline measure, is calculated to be 5831.57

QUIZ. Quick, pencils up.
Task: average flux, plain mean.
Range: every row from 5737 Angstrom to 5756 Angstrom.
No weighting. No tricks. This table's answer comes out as 31.8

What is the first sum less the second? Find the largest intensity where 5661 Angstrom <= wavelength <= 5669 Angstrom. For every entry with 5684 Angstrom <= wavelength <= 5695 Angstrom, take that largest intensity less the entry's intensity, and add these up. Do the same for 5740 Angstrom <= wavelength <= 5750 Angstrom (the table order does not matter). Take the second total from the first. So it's 4.6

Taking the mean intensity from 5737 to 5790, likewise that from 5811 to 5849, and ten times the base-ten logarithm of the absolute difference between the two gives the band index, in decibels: 2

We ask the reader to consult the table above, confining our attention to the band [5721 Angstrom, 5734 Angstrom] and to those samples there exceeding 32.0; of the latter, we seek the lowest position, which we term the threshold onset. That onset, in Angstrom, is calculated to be 5722.50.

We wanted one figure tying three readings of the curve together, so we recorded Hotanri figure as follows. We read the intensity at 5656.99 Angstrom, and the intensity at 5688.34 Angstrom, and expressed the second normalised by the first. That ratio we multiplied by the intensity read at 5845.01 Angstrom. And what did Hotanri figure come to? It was 30.1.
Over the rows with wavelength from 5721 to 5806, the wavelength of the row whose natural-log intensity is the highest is 5722.50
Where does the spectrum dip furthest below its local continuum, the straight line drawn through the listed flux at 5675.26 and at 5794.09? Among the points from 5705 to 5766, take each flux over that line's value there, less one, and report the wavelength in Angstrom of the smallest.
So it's 5706.71 Angstrom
